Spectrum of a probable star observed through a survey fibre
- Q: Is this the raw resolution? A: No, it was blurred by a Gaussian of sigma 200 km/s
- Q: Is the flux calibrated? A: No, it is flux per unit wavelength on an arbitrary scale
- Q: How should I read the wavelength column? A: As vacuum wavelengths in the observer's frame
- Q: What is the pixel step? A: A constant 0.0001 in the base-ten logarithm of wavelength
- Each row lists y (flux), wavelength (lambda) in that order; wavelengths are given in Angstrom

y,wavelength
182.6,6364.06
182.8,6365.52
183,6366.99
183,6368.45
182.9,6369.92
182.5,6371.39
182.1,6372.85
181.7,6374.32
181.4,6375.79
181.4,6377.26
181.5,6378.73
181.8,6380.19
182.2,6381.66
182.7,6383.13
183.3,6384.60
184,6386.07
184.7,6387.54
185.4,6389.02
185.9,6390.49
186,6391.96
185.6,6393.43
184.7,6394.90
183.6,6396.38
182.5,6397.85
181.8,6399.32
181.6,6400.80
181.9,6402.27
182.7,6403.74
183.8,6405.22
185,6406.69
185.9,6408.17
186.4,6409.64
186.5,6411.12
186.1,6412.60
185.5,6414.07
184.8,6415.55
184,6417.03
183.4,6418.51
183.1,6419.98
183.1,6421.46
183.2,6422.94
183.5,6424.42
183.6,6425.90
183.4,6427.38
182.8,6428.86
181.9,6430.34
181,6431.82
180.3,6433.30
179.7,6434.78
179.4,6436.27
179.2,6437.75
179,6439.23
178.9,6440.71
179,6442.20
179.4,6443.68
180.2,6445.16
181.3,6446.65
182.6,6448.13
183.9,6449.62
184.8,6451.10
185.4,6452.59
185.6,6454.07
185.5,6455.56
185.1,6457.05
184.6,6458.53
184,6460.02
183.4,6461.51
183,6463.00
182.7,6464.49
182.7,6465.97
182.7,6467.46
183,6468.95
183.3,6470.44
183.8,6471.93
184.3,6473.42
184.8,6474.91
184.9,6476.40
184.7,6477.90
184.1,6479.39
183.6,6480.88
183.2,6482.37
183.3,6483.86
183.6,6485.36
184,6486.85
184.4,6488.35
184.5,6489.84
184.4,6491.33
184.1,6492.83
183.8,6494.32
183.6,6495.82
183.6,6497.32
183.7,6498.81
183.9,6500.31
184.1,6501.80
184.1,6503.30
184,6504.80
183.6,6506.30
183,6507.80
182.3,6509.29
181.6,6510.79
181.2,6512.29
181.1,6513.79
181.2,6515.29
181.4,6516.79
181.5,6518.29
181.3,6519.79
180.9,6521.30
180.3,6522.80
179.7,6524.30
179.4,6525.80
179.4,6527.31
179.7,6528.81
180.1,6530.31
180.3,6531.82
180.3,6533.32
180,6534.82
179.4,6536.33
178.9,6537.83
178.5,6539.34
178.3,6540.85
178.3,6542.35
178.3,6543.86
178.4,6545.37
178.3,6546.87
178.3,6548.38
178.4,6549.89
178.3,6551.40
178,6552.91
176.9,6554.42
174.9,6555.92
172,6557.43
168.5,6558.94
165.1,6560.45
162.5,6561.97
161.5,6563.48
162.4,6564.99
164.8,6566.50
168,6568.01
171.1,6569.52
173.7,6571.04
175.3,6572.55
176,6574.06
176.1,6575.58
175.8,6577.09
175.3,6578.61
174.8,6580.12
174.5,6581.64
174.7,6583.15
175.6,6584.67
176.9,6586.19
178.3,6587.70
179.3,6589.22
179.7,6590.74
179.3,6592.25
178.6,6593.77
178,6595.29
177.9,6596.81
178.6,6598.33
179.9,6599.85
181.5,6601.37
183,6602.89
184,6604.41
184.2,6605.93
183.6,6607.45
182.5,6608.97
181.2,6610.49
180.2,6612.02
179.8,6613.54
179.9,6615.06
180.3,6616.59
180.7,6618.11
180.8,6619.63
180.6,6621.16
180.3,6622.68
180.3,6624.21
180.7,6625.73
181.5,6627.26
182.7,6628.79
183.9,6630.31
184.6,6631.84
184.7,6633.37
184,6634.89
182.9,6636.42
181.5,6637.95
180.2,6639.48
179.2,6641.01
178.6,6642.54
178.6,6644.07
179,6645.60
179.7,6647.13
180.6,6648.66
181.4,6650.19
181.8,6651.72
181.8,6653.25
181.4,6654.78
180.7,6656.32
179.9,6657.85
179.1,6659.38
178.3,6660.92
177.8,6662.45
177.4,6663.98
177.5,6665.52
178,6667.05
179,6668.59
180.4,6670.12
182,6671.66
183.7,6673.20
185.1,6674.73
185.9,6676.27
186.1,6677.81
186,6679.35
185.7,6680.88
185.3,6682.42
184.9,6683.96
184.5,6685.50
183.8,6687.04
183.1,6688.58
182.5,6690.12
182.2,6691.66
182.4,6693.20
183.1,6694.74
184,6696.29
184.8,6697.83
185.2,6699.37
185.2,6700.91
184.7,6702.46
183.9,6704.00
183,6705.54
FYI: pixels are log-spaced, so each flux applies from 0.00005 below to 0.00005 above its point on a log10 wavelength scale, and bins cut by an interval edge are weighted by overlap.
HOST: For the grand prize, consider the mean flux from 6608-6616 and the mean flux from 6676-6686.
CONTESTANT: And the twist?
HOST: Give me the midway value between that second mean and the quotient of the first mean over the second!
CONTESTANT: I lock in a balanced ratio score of 93.2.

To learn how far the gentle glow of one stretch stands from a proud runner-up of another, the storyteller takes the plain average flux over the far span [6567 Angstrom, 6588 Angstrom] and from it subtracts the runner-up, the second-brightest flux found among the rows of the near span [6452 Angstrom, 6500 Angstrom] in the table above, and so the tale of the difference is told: -11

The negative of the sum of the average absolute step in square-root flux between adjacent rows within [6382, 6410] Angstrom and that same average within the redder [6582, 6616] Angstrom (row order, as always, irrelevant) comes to -0.06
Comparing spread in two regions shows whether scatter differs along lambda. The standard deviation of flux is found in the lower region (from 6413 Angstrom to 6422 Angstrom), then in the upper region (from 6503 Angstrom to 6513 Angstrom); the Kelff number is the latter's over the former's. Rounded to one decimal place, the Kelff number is 1.2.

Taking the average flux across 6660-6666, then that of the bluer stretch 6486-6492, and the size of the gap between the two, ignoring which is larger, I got 7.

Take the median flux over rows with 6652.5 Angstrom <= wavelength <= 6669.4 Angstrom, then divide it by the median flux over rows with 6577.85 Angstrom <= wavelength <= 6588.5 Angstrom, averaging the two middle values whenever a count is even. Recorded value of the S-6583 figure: 1.02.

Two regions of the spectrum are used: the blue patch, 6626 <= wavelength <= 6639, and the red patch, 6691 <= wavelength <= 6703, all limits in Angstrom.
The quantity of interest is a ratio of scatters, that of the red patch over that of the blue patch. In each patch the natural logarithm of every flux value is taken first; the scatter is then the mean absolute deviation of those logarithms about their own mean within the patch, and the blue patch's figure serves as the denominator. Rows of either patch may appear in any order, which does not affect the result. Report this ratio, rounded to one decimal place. 1.0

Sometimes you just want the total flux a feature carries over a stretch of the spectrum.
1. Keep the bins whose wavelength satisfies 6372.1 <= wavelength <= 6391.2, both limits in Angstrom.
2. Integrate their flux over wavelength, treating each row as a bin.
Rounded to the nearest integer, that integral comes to 3494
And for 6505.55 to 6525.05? 3539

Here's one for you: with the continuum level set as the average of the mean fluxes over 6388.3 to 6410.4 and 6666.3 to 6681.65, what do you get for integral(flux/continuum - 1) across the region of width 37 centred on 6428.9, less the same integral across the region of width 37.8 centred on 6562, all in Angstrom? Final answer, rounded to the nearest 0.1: 1.9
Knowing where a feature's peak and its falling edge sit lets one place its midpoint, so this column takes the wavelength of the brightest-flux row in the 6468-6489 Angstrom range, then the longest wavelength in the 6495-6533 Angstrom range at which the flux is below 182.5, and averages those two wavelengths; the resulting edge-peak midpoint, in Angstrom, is 6504.1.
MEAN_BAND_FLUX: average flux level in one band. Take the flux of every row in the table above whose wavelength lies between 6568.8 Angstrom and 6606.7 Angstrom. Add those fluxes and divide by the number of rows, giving 178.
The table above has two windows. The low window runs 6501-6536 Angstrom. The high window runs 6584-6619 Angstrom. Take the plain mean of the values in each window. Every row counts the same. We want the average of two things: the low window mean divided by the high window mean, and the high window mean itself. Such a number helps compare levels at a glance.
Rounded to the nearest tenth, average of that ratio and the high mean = 90.6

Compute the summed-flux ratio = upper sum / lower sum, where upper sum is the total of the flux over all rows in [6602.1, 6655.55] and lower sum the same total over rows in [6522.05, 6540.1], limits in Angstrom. 2.9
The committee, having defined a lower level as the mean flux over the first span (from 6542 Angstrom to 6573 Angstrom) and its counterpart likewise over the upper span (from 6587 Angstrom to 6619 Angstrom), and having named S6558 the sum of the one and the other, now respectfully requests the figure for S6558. 353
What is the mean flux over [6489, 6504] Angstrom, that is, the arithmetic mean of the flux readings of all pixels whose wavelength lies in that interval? 184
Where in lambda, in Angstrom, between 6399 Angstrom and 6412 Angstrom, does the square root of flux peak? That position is 6411.12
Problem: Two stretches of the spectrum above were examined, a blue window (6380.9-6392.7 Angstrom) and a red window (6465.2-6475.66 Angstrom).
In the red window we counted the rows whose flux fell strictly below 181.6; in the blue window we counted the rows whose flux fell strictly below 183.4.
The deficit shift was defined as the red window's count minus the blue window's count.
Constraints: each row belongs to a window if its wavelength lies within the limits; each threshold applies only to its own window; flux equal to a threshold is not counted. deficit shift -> -3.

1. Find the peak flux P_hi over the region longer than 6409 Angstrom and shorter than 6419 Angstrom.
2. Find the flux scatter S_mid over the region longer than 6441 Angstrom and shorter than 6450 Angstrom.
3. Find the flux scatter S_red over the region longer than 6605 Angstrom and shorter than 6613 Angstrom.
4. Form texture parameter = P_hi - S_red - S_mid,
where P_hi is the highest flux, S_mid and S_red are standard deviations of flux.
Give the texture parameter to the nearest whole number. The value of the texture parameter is 183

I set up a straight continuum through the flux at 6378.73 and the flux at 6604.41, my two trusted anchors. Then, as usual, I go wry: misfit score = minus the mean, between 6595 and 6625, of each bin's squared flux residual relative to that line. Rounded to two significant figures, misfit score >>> -13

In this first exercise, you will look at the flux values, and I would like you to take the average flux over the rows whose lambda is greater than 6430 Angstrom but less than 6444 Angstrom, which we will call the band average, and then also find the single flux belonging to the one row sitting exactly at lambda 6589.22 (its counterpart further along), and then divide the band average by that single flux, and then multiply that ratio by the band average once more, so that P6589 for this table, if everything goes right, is 180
